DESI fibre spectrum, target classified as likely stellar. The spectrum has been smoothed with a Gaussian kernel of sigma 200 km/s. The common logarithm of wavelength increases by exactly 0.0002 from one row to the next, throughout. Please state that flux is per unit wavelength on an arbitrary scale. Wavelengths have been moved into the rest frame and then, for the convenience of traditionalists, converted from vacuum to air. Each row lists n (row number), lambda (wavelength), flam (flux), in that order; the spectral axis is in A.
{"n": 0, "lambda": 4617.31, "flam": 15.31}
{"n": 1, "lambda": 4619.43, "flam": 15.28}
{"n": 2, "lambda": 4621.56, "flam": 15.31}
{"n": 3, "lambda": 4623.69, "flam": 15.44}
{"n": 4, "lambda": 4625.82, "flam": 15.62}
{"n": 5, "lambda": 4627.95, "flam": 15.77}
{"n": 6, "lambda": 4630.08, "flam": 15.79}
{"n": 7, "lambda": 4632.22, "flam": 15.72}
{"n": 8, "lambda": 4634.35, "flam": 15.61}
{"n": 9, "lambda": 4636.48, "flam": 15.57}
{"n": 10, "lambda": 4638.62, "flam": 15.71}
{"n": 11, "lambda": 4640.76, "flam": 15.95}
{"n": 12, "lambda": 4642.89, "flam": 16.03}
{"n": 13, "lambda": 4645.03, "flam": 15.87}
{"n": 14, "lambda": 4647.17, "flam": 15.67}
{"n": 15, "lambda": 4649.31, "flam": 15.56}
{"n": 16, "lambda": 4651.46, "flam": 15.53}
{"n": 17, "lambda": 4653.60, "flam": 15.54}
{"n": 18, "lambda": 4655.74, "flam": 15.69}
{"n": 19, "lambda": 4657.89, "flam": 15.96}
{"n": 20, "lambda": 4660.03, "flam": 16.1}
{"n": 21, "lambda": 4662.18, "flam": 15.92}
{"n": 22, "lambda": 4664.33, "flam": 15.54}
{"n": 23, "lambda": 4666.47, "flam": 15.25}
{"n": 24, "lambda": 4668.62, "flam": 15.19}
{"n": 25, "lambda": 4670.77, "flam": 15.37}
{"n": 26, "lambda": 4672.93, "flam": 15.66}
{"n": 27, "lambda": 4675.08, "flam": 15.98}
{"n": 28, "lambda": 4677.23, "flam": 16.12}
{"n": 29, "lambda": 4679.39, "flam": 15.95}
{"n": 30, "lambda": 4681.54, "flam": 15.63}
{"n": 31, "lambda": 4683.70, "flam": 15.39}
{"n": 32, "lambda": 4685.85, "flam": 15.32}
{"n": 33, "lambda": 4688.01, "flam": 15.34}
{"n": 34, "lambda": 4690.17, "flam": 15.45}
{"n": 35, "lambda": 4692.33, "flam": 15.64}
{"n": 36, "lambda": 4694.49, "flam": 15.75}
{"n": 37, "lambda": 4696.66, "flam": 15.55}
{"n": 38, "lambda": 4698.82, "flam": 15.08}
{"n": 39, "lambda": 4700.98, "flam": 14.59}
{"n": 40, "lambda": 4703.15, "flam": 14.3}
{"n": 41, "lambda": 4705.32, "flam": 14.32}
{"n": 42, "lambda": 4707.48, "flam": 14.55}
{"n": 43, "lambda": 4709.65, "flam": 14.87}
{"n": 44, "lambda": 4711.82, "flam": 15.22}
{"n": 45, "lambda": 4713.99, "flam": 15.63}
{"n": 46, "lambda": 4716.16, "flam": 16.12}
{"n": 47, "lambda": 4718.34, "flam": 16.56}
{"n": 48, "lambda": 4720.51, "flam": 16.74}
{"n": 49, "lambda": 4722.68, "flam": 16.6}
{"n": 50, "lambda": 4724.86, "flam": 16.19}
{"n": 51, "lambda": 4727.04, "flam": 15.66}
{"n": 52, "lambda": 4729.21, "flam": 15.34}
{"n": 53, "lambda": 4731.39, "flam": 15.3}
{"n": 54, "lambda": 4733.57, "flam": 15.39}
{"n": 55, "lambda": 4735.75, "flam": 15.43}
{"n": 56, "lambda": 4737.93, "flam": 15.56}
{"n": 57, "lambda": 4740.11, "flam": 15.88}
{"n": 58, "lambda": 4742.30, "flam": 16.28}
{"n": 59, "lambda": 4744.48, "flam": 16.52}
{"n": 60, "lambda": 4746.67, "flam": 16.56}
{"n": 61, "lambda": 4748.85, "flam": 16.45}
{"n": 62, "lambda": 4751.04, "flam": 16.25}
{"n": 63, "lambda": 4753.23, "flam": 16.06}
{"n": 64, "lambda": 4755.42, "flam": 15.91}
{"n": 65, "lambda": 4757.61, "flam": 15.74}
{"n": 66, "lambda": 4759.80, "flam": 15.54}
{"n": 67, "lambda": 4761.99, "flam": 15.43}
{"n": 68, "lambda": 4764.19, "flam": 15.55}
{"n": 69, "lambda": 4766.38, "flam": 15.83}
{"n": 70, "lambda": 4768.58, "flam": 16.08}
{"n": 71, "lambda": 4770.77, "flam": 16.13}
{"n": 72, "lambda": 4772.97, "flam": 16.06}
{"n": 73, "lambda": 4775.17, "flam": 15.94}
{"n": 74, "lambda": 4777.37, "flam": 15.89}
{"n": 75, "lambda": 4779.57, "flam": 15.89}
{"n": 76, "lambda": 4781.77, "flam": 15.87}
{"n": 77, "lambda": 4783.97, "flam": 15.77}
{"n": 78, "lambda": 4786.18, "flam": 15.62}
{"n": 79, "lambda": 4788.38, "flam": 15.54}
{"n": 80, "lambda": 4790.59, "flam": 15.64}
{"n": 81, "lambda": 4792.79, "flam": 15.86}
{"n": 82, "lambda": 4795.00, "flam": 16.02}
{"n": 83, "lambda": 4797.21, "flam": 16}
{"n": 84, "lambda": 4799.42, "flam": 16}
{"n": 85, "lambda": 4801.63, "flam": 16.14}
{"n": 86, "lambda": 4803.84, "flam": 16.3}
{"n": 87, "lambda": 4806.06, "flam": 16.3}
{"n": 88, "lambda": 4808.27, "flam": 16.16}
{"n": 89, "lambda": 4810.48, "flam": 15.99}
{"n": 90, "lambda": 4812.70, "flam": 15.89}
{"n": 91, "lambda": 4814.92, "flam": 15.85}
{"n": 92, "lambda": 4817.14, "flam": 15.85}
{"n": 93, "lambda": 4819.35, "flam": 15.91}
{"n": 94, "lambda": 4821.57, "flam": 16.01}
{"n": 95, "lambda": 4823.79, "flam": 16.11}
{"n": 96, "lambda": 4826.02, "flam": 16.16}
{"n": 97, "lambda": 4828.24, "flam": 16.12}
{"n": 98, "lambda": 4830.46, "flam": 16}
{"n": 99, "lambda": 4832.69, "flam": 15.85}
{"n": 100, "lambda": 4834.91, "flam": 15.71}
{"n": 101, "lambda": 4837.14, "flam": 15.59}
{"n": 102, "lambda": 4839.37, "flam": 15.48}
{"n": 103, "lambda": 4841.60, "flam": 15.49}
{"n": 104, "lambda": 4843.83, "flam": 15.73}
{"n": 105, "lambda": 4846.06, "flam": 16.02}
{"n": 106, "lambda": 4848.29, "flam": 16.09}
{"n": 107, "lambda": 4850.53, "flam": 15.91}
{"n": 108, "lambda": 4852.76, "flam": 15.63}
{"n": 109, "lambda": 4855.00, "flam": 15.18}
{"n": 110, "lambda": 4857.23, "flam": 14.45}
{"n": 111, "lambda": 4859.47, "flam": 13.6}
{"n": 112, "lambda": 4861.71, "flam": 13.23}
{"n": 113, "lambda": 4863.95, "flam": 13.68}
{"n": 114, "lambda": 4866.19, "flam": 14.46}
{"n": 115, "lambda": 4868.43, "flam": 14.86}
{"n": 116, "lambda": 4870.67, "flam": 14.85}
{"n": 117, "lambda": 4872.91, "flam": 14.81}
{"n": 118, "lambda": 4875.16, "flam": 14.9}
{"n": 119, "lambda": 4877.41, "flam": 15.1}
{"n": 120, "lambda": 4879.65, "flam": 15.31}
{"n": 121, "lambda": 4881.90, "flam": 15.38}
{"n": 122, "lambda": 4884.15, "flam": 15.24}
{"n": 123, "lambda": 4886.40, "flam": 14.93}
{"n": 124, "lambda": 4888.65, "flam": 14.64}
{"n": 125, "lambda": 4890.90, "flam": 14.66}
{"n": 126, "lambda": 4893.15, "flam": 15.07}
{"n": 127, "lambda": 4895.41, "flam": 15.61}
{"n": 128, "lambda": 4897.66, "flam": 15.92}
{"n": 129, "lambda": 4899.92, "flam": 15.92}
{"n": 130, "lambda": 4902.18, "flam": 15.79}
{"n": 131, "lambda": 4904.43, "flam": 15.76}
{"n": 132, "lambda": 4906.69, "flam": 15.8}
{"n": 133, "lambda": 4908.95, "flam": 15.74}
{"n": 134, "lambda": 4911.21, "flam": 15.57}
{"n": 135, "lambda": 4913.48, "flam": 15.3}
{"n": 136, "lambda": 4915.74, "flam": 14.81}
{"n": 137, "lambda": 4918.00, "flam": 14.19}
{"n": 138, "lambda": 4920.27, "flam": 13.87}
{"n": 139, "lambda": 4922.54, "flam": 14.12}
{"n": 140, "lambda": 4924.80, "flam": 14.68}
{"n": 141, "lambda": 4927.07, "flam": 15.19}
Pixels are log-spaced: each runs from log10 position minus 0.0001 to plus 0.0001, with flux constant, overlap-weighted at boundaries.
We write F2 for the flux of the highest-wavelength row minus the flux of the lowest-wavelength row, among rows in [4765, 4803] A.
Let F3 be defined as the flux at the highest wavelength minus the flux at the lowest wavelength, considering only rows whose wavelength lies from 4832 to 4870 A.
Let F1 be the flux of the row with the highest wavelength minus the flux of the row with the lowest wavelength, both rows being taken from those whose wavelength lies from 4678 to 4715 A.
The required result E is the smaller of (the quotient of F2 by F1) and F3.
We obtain -1.0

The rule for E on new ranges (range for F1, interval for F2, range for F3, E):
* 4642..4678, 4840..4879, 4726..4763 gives -4.3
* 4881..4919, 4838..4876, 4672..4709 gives -1.1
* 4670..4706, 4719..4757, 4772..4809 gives 0.1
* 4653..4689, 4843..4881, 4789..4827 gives 0.5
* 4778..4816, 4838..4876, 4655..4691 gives -0.2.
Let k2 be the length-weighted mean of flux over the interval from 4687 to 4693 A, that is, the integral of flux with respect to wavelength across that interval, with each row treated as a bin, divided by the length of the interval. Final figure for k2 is 15.5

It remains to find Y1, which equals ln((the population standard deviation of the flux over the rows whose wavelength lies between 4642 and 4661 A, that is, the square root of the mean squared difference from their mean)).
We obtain -1.6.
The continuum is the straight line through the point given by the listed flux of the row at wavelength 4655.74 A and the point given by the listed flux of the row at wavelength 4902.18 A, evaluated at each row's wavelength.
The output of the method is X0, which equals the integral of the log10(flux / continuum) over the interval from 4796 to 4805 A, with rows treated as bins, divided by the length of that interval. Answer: 0.010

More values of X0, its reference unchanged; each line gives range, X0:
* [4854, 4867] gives -0.050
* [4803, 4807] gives 0.015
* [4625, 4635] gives 0.001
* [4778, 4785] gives 0.003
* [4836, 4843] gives -0.007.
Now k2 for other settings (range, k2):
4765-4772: 16.0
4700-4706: 14.4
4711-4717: 15.7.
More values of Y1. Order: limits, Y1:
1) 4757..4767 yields -1.9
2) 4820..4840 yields -1.5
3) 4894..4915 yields -1.7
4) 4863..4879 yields -0.8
